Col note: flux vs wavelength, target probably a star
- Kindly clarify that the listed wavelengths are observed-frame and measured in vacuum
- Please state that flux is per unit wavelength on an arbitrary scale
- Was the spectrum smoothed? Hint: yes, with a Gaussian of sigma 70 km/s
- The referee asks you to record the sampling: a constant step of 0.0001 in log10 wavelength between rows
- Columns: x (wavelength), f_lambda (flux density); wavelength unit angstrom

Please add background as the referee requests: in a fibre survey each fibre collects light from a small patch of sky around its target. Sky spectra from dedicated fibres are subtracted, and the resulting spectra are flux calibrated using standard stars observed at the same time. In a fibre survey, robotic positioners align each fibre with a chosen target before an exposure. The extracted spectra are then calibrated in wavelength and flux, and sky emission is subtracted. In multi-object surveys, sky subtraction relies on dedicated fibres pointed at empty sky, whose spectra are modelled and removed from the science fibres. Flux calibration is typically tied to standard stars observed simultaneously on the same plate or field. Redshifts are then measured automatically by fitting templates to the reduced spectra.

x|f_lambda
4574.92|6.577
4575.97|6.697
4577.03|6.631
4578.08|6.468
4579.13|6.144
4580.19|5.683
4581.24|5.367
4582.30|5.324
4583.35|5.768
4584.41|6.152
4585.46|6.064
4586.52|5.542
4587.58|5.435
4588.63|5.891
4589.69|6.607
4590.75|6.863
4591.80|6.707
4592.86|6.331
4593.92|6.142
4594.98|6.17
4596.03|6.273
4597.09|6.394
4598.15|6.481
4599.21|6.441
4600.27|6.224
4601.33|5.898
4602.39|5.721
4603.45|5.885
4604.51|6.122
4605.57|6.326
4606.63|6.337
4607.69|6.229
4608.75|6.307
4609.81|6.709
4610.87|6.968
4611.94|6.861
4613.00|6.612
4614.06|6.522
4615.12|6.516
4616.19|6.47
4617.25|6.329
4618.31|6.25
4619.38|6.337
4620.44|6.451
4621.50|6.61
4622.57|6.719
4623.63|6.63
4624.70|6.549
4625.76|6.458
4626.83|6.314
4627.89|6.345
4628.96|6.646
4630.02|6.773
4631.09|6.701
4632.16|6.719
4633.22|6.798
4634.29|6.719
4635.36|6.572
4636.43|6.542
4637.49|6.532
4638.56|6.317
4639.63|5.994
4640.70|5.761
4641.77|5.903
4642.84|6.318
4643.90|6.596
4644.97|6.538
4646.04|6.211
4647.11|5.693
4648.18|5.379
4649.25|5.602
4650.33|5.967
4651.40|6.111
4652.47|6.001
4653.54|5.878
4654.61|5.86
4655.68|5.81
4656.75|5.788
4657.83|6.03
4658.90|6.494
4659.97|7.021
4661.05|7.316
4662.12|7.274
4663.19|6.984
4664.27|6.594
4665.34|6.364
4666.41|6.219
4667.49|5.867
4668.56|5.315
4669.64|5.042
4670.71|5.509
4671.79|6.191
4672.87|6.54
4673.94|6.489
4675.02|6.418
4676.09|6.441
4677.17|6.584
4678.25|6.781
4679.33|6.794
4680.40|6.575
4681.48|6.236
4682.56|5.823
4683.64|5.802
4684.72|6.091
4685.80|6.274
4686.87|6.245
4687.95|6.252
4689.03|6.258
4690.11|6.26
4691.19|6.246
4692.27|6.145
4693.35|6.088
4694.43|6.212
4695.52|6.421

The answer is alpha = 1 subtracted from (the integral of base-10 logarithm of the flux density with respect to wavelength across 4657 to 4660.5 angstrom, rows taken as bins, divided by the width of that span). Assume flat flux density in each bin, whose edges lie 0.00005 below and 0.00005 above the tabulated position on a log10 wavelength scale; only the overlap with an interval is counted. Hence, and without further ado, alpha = -0.192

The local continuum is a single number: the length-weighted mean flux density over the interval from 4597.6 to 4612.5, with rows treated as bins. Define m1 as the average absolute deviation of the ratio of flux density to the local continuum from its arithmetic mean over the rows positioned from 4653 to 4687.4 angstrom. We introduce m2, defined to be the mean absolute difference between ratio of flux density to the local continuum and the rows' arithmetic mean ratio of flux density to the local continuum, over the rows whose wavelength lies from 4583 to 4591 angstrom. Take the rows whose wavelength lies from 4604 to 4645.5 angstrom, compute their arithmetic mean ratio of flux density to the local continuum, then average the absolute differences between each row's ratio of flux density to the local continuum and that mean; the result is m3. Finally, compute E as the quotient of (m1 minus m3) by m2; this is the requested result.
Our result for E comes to 0.56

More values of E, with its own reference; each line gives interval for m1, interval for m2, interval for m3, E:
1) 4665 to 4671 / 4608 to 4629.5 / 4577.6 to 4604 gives 0.57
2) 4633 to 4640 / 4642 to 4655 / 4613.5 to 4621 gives 0.37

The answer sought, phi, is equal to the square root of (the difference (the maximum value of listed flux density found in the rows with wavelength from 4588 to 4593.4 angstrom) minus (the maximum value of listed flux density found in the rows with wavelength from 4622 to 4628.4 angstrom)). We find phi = 0.38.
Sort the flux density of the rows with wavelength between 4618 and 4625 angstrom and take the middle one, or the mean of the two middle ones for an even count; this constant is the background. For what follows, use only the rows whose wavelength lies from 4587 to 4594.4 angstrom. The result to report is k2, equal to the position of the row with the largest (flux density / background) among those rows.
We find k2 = 4590.75 angstrom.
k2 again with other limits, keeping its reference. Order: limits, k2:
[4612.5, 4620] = 4613.00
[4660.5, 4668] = 4661.05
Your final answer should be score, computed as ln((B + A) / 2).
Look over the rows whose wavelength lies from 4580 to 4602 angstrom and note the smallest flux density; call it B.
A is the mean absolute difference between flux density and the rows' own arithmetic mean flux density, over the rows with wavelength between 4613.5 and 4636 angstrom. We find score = 1.00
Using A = 0.14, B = 5.324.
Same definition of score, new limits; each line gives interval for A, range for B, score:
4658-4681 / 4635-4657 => 1.06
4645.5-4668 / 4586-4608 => 1.08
